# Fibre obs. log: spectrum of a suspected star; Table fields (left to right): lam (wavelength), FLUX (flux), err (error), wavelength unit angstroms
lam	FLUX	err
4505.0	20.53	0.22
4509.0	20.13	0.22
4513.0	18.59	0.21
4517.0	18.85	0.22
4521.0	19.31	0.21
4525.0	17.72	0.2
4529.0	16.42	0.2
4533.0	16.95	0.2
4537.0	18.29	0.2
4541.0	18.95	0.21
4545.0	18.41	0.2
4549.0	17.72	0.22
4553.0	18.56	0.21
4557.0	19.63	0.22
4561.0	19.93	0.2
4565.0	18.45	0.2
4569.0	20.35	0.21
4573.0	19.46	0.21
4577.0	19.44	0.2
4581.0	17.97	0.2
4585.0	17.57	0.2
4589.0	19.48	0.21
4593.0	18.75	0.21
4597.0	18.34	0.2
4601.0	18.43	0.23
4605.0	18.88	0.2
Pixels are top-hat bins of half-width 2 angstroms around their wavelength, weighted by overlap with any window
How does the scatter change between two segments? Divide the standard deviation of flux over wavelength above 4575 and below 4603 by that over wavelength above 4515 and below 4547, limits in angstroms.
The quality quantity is 0.70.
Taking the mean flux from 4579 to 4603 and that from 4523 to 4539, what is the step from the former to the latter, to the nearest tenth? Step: -1.1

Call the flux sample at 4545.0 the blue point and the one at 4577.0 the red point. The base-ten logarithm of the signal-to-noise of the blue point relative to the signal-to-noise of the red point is -0.024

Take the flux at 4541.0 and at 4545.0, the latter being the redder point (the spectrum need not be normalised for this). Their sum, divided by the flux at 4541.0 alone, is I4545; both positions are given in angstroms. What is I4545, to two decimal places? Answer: 1.97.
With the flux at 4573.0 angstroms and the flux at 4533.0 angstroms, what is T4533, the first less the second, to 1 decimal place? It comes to 2.5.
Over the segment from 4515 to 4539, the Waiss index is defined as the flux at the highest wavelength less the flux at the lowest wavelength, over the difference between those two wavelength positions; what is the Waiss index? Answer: -0.03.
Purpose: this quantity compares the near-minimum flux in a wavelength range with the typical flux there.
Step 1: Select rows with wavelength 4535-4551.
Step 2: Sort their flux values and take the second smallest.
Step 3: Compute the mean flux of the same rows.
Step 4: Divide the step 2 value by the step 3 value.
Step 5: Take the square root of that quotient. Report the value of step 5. 0.999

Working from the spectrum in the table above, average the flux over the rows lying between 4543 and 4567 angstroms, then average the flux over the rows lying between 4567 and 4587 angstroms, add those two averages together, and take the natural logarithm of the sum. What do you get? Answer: 3.63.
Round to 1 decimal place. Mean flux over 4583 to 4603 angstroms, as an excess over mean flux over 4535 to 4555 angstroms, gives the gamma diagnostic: 0.1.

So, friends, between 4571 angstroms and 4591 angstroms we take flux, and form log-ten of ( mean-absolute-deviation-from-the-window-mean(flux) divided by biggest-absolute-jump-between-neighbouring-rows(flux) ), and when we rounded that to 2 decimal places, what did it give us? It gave -0.37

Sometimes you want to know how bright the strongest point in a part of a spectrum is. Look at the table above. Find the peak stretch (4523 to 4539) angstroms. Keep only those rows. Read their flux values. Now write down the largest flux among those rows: 18.29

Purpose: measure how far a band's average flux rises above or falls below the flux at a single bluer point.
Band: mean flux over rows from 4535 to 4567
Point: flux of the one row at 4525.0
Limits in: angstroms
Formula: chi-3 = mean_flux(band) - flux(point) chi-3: 1.0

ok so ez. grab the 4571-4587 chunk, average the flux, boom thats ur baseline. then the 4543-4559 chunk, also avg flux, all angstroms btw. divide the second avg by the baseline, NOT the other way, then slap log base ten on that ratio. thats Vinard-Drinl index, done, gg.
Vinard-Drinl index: 0.00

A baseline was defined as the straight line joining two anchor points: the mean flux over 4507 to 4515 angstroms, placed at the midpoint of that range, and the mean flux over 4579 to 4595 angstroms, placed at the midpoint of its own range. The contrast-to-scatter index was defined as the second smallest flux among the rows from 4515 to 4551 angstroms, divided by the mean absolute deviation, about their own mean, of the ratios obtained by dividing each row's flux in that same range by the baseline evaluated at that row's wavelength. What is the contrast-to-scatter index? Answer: 426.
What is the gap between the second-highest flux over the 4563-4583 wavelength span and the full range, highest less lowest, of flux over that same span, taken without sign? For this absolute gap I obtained 17.1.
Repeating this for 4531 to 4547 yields 16.4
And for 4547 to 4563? 17.4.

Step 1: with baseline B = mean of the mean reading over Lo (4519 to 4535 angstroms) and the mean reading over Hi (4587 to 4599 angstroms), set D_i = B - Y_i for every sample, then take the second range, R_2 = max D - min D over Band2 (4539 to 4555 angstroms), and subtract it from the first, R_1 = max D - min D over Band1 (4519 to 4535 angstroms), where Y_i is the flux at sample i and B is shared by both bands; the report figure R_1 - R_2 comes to 1.7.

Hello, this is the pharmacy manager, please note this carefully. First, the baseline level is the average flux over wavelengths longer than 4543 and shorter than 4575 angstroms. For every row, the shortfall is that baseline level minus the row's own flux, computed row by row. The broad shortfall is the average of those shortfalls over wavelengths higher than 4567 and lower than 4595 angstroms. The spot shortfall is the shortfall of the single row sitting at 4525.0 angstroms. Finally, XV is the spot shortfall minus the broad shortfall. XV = 1.3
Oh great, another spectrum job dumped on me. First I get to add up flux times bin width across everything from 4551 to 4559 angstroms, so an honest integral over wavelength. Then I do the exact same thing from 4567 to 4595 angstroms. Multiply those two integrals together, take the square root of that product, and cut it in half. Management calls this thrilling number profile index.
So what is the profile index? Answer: 143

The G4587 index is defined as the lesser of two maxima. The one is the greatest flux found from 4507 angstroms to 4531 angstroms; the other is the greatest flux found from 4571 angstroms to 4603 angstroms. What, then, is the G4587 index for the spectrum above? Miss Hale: 19.48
